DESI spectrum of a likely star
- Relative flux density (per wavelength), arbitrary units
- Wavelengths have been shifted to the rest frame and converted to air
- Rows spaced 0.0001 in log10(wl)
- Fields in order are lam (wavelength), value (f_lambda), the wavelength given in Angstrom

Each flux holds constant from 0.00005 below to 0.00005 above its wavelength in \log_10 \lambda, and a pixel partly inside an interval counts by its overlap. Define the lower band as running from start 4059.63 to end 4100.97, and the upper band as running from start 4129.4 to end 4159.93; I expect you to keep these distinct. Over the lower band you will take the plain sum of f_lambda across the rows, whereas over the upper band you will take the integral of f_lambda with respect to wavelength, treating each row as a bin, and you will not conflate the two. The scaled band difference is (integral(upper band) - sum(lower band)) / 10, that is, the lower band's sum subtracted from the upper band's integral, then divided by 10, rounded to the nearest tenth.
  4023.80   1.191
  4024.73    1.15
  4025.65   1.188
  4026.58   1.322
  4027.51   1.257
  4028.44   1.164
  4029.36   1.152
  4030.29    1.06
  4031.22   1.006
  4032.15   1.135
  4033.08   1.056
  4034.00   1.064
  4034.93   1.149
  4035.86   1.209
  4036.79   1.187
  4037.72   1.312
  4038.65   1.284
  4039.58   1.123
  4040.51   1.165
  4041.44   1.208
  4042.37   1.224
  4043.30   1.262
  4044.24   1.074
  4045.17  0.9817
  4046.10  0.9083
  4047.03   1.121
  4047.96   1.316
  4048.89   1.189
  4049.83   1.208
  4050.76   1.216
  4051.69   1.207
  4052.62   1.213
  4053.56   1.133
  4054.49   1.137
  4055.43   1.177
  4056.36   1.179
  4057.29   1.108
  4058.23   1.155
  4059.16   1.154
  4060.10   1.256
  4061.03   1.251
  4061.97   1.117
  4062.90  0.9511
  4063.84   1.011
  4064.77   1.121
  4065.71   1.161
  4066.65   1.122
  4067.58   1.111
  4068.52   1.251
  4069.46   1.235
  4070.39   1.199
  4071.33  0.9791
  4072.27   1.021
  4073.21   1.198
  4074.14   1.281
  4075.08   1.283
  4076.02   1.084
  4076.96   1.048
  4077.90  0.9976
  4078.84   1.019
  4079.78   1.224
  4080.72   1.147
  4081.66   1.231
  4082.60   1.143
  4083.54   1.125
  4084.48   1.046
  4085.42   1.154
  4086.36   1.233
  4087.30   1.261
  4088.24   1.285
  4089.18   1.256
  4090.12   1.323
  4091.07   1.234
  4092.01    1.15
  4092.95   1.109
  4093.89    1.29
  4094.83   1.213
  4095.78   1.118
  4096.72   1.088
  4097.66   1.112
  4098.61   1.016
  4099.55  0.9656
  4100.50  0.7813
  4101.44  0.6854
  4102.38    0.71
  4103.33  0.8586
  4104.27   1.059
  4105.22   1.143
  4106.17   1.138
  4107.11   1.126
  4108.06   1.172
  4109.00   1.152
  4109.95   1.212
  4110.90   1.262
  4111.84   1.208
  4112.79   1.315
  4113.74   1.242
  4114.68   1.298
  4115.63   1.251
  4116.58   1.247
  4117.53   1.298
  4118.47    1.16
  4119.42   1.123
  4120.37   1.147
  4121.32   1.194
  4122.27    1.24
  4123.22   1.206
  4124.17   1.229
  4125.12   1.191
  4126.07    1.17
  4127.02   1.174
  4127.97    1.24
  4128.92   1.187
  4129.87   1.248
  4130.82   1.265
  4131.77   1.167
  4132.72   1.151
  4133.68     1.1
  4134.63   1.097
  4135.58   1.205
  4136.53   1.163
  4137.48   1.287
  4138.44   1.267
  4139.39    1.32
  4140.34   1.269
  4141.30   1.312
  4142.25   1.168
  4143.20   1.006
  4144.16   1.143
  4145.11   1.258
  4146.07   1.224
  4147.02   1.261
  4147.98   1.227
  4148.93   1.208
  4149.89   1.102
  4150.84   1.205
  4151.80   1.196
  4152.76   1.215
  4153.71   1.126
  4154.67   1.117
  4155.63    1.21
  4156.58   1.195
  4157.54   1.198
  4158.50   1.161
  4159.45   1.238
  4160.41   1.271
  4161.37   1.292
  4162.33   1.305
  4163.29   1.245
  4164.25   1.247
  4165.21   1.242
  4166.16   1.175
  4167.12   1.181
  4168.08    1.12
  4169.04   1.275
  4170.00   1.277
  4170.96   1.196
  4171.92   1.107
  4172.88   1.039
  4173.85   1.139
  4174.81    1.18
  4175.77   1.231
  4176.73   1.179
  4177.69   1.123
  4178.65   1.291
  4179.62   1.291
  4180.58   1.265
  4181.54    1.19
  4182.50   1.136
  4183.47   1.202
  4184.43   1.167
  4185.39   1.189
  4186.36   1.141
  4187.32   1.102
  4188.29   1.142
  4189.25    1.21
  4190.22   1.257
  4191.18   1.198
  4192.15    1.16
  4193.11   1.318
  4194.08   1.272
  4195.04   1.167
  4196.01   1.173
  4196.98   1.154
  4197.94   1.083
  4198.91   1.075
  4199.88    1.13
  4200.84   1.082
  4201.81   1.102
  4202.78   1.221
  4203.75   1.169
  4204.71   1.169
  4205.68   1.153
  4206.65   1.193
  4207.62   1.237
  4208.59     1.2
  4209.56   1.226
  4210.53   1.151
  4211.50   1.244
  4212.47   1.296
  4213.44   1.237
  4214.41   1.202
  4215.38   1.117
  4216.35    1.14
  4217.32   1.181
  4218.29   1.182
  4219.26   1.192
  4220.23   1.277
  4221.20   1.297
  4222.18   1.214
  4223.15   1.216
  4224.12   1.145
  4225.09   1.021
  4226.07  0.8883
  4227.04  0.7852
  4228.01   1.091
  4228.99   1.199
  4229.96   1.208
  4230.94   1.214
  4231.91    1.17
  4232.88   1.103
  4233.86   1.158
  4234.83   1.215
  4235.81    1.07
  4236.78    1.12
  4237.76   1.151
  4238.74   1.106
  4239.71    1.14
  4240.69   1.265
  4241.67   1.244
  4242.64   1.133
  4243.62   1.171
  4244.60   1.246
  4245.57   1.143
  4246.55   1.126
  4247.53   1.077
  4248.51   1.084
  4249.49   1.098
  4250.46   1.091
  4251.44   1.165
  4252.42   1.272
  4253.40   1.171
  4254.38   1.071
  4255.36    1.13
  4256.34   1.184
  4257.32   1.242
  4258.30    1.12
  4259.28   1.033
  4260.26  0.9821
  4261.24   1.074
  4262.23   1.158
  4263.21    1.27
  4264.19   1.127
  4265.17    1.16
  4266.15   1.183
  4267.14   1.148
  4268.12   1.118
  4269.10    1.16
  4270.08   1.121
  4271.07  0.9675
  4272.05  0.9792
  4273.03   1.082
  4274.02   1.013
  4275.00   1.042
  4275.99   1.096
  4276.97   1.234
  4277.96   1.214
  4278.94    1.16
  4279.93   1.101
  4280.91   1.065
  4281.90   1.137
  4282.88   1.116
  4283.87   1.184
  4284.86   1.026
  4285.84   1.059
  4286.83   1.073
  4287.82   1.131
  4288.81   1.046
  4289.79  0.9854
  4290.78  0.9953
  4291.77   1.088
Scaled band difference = -1.4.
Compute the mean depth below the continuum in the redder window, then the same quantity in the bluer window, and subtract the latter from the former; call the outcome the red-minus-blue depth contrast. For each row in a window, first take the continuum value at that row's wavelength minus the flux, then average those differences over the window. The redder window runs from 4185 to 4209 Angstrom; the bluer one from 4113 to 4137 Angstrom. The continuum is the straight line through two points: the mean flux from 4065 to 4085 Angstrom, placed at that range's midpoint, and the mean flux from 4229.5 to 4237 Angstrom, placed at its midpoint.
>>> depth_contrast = 0.04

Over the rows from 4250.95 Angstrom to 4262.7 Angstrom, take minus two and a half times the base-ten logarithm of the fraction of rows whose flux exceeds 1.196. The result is 1.9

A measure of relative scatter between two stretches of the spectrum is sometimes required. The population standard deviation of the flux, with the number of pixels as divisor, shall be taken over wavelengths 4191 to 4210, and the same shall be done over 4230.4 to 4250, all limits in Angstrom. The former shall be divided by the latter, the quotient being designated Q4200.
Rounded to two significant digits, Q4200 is 1.1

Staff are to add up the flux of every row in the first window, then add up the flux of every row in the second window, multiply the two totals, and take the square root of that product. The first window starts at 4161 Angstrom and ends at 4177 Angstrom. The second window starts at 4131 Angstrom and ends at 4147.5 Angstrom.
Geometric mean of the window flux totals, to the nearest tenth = 20.4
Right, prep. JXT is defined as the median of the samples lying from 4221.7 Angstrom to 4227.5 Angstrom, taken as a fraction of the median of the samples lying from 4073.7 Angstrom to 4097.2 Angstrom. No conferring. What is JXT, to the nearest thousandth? 0.938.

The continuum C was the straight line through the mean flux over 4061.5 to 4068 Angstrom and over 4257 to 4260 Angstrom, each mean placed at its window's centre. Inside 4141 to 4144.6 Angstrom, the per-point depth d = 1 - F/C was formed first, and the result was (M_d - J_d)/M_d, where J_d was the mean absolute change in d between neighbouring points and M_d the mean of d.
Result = 3.8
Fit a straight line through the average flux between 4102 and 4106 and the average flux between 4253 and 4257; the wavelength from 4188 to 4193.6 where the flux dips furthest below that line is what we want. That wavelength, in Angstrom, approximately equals 4188.29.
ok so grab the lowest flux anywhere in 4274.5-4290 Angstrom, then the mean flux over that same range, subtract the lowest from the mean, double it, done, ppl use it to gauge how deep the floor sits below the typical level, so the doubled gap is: 0.24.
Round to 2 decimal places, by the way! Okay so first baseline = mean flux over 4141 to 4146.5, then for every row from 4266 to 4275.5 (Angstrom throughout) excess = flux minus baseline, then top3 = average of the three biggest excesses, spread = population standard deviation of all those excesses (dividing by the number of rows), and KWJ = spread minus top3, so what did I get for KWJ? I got 0.09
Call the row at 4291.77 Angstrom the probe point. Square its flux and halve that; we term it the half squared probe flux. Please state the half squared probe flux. 0.59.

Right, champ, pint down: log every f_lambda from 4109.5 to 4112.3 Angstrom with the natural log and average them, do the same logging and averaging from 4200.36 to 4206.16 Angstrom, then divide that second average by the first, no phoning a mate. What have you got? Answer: 0.68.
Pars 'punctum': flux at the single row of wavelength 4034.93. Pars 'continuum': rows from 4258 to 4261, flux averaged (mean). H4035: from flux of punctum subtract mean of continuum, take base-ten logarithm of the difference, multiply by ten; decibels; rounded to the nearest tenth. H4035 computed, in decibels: -9.8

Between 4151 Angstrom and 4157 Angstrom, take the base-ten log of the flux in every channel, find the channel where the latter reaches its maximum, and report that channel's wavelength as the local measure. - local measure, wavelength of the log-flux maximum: 4152.76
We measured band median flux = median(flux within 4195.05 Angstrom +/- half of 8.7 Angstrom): 1.17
